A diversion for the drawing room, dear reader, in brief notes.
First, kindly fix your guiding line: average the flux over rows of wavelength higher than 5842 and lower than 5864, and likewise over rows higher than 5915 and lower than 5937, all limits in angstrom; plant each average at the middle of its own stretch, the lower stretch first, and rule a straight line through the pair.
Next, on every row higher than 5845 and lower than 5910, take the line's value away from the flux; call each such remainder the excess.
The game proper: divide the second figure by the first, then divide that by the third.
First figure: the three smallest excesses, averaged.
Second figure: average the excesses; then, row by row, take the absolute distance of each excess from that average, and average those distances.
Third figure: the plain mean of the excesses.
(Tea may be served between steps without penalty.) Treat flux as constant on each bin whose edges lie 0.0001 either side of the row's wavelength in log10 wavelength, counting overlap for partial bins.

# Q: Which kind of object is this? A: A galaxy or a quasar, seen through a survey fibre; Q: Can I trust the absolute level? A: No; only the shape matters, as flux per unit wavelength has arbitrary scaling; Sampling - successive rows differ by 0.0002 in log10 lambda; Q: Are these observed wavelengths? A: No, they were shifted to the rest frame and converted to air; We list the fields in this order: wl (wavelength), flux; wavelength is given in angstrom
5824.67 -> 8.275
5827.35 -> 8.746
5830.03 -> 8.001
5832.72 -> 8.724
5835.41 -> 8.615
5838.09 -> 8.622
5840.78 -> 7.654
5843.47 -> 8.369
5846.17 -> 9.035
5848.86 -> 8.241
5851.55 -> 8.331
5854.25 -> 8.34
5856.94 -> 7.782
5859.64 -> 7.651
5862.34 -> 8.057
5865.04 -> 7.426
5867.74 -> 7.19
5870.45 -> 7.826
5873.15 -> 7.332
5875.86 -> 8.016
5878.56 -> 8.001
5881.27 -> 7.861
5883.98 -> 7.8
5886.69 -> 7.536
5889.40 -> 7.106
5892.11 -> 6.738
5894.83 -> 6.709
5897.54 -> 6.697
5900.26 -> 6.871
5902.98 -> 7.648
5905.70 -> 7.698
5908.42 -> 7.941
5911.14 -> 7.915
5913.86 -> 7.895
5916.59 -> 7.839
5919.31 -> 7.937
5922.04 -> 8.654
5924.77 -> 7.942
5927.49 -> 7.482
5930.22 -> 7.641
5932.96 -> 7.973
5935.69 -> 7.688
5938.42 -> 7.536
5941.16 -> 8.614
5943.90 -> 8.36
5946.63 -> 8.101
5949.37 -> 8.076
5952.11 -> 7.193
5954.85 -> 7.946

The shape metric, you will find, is 1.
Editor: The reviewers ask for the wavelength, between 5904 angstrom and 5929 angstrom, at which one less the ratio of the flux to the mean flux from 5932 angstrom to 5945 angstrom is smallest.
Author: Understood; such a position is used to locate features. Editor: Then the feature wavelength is 5922.04 angstrom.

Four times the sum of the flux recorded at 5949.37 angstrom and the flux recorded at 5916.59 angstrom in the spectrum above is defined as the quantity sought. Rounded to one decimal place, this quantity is 63.7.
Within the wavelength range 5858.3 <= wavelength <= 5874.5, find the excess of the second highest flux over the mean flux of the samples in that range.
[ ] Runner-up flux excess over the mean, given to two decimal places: 0.25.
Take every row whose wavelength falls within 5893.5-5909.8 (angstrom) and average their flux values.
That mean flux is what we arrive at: 7.3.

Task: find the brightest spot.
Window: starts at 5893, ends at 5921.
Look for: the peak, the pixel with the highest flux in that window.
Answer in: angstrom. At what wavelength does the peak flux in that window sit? 5908.42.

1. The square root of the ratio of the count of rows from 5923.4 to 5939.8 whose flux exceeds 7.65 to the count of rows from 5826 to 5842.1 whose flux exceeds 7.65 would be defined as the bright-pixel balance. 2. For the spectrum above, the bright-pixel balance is 0.71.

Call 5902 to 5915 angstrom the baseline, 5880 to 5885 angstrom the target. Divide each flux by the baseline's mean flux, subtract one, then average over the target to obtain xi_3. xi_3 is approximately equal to 0.001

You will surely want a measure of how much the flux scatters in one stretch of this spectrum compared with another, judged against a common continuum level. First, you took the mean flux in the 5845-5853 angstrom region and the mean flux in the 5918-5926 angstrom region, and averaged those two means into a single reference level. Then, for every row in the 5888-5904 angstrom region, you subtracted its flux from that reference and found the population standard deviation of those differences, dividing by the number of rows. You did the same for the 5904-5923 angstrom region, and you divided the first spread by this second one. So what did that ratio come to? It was 1.18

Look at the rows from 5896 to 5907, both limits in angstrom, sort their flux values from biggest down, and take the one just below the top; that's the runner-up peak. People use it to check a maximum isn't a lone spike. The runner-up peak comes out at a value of 7.648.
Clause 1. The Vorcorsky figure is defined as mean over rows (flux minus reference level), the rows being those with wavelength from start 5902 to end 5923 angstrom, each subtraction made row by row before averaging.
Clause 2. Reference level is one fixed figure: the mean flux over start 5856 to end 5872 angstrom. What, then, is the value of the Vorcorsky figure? 0.3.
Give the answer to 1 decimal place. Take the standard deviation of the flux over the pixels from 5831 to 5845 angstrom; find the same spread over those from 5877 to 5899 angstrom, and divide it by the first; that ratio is 1.3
